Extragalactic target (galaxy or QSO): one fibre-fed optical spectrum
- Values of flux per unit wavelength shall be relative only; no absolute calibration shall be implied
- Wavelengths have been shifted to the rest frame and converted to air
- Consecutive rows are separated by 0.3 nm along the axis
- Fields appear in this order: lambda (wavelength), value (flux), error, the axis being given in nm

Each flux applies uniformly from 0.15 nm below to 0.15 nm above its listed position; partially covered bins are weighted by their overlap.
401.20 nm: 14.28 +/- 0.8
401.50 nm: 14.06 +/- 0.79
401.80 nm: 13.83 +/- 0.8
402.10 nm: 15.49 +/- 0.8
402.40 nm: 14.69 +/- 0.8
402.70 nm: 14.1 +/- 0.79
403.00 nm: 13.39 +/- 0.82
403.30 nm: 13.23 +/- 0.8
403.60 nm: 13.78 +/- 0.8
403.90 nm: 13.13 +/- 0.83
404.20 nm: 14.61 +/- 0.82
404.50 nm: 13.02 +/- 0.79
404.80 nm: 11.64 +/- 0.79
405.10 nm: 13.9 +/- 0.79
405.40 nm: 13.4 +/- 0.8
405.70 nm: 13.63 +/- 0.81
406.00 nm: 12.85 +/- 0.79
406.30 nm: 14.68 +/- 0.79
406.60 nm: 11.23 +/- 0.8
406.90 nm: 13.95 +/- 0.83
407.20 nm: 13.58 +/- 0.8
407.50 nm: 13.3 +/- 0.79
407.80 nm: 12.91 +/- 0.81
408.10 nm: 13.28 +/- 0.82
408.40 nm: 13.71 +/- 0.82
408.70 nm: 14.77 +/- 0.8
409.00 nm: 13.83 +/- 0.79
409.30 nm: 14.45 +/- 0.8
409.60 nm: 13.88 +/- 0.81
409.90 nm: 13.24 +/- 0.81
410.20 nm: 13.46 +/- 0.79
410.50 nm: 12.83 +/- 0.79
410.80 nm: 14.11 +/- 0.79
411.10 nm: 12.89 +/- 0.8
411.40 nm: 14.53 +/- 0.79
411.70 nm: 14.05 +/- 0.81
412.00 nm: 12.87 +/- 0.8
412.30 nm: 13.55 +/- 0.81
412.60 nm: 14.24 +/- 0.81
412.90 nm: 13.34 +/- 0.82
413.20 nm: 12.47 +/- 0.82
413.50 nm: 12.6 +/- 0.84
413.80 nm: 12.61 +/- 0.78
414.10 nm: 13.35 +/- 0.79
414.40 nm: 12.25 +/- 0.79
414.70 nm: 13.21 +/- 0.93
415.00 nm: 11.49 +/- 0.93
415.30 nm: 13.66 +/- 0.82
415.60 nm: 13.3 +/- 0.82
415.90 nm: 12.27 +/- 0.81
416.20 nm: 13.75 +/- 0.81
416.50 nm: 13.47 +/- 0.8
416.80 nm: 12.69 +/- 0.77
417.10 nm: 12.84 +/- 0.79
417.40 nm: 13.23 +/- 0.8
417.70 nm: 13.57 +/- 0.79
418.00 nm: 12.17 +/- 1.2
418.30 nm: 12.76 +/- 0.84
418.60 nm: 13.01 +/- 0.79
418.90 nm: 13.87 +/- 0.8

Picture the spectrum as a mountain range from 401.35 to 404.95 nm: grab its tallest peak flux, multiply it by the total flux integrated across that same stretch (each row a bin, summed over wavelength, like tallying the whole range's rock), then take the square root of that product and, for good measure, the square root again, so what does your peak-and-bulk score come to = 5.26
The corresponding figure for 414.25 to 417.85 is 5.03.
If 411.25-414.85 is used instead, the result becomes 5.13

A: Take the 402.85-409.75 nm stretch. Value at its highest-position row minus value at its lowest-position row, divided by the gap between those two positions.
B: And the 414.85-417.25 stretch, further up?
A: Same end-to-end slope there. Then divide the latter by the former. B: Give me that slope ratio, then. 8.66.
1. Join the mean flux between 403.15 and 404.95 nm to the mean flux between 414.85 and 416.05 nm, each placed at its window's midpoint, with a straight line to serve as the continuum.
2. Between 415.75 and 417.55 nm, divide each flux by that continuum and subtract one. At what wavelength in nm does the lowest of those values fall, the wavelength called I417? 415.90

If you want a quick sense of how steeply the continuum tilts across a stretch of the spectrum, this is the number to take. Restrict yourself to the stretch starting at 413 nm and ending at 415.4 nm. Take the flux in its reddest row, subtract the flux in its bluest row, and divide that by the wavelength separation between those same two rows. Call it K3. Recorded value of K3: 0.57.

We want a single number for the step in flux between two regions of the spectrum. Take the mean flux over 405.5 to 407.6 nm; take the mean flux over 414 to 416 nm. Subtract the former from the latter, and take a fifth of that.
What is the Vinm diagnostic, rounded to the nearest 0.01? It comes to -0.11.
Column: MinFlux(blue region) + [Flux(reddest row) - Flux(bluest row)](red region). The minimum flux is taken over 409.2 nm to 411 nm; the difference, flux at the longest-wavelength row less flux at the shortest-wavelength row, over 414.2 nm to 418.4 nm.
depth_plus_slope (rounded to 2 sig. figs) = 13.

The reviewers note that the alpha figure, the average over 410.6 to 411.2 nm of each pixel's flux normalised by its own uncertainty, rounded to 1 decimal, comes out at 17.0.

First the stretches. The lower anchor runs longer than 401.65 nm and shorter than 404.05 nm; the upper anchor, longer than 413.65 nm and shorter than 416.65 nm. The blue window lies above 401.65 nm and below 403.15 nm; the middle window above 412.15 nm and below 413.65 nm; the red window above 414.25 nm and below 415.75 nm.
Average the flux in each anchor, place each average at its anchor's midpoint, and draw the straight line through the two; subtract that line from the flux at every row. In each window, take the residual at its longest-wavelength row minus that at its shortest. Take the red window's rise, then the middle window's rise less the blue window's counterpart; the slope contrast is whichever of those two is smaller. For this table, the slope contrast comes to -0.51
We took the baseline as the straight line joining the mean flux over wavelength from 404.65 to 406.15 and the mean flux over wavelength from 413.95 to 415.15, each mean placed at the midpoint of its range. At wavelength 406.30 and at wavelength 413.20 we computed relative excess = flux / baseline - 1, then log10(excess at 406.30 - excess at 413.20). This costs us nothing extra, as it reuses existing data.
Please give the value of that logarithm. -0.85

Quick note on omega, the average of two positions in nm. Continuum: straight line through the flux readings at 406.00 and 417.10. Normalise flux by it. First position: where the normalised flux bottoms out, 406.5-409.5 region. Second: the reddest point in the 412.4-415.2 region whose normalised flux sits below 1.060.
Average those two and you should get 410.80 nm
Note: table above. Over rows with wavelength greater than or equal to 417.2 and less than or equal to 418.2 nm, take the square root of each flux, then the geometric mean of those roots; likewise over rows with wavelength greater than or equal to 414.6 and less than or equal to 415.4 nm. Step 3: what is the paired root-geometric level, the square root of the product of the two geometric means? 3.59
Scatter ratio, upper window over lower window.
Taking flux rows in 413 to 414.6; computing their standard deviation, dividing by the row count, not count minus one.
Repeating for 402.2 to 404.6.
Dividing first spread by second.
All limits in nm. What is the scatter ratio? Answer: 0.60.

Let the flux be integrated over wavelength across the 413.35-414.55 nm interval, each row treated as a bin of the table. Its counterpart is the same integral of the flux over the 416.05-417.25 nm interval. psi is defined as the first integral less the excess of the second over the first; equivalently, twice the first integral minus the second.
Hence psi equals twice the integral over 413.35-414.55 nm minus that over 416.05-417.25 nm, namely 14.7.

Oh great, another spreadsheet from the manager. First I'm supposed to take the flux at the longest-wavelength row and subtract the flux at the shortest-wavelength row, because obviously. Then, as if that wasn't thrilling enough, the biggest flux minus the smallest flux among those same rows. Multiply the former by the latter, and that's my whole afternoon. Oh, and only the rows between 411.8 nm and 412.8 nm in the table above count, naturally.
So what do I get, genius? 1.9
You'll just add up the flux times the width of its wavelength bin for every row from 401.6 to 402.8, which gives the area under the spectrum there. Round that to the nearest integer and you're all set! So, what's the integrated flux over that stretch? 17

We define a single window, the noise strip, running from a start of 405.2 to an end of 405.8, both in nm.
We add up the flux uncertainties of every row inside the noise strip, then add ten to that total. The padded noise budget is 11.6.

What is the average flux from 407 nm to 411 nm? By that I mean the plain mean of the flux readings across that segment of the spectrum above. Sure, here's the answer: 13.6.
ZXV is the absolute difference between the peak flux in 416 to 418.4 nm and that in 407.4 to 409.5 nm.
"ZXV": 1.02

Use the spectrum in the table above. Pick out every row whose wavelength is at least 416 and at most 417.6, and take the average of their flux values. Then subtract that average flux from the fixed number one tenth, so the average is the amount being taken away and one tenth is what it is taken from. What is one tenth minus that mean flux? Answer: -13.1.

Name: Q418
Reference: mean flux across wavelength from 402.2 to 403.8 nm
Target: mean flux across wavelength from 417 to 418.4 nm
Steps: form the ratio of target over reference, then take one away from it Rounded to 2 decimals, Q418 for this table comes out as -0.07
